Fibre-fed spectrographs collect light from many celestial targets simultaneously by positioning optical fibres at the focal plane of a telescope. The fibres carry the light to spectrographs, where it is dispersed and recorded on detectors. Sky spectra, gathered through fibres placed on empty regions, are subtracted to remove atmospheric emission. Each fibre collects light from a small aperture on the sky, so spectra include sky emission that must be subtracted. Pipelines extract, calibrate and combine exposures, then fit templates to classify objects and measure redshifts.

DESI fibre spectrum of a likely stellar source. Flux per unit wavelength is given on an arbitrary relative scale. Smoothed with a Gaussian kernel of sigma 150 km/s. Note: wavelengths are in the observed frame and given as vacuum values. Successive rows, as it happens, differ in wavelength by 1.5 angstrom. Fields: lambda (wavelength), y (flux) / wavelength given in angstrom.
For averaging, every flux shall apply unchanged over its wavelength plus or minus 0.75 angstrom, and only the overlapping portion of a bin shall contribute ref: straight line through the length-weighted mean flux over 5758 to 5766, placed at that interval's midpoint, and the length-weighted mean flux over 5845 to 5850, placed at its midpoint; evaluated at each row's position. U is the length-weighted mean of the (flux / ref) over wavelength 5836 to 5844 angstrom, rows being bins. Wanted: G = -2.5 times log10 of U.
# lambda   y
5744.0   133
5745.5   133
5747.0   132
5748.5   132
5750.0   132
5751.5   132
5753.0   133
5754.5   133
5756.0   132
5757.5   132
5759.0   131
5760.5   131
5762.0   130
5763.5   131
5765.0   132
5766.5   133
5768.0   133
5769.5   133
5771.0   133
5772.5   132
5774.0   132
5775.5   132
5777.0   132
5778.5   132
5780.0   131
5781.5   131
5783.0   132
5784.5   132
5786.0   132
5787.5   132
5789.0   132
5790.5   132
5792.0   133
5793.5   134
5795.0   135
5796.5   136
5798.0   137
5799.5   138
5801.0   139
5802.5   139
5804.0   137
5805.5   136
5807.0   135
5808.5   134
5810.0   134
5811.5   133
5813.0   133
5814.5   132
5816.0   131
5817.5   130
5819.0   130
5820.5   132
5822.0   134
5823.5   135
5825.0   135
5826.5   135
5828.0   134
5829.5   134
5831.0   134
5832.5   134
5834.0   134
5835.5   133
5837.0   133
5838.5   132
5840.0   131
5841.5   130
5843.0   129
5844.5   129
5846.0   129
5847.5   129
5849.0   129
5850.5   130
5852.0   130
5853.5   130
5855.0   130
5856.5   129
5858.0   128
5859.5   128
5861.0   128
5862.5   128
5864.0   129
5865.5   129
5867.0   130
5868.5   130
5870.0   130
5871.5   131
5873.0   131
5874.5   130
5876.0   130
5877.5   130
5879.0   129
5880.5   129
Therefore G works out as -0.015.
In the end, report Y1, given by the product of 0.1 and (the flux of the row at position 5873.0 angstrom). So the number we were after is 13.1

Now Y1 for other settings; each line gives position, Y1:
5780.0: 13.1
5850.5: 13.0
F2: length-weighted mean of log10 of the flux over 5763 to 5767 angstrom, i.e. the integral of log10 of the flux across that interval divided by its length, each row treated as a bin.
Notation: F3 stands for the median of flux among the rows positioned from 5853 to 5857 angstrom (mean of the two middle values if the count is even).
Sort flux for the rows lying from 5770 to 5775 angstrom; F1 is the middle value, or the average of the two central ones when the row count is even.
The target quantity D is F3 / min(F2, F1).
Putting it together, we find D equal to 61.3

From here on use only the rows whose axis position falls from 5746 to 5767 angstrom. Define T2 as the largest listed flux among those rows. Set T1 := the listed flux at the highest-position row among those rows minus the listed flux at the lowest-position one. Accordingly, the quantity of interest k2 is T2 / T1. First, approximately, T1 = 1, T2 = 133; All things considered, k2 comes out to 133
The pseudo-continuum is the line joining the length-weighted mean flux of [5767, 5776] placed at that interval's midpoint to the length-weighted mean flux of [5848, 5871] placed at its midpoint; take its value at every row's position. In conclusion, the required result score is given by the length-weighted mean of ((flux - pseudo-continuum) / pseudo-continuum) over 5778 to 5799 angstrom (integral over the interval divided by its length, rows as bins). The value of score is 0.008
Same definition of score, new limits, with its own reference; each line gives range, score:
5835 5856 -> 0.004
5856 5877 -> 0.003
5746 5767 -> -0.009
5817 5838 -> 0.023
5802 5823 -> 0.019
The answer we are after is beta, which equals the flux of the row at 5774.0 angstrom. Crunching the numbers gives 132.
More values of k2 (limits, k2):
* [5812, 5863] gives -27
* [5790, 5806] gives 35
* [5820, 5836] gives 135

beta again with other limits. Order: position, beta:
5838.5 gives 132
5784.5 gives 132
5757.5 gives 132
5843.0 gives 129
